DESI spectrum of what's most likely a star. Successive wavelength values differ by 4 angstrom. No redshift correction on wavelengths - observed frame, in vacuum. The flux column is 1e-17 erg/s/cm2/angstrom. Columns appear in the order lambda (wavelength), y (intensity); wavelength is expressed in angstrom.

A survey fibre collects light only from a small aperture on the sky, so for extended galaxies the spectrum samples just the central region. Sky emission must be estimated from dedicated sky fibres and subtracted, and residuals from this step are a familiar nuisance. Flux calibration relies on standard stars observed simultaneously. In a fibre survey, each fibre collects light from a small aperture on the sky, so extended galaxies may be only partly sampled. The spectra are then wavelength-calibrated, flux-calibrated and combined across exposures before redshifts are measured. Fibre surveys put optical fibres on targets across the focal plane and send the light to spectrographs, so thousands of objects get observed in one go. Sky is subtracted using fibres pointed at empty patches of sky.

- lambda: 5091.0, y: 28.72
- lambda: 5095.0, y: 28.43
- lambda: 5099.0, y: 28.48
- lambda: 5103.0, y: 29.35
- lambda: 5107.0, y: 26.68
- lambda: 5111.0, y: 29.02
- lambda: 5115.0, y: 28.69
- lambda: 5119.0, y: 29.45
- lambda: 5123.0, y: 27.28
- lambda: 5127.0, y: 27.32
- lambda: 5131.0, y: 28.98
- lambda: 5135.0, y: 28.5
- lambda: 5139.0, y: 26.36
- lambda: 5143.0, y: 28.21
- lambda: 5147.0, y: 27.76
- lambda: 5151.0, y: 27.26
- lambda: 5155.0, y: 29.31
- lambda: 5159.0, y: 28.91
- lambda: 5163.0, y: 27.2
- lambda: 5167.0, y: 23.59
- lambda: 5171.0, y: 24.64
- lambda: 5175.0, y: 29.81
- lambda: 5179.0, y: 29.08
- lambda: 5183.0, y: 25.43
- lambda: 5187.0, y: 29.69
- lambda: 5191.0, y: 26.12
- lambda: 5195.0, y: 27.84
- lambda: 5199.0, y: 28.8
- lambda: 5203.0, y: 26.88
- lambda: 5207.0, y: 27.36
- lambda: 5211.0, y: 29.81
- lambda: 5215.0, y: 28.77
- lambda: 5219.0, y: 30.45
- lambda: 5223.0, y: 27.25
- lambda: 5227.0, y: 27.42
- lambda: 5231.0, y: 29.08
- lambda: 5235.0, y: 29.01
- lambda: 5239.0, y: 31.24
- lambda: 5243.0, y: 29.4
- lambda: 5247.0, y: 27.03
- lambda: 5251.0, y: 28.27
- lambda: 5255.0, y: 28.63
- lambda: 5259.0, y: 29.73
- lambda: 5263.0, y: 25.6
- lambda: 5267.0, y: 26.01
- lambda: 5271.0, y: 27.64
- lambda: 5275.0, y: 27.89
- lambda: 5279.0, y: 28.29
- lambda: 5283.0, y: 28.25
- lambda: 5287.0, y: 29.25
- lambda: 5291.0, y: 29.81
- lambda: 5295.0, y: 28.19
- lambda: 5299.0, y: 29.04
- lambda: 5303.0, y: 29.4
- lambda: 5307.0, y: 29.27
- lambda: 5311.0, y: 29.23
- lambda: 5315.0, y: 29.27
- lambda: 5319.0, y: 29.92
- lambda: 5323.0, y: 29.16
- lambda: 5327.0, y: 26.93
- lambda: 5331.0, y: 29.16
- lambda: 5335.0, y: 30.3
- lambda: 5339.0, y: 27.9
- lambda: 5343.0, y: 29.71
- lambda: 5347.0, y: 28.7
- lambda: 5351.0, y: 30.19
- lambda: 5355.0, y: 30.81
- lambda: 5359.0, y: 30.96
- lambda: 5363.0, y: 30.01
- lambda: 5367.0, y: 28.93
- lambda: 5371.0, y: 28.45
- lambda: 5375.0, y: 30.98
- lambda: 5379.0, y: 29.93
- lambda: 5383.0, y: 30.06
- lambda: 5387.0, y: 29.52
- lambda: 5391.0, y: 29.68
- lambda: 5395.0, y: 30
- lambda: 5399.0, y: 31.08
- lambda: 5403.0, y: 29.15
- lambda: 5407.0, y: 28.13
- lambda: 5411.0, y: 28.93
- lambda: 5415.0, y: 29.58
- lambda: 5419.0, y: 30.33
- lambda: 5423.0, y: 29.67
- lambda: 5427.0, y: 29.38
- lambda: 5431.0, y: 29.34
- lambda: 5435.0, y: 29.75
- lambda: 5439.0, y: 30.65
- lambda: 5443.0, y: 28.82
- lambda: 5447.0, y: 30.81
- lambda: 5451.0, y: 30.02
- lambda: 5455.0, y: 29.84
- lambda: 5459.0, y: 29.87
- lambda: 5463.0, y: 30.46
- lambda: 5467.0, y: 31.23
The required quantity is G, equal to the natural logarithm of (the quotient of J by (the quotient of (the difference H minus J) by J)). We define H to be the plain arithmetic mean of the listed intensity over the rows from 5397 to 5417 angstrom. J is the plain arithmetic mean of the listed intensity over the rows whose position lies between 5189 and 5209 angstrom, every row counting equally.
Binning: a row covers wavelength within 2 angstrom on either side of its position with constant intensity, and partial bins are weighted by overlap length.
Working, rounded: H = 29.4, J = 27.4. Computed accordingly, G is 5.94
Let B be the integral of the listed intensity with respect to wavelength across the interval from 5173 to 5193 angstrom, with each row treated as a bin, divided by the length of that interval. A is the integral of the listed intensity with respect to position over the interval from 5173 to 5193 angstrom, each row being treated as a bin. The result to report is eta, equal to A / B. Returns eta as 20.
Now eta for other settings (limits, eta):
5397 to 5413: 16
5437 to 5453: 16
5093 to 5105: 12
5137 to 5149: 12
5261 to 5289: 28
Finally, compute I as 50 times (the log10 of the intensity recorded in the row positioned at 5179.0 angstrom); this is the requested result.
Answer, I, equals 73.2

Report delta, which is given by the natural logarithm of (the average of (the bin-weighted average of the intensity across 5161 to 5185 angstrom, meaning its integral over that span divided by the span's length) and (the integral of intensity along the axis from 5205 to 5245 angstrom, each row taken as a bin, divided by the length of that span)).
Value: 3.33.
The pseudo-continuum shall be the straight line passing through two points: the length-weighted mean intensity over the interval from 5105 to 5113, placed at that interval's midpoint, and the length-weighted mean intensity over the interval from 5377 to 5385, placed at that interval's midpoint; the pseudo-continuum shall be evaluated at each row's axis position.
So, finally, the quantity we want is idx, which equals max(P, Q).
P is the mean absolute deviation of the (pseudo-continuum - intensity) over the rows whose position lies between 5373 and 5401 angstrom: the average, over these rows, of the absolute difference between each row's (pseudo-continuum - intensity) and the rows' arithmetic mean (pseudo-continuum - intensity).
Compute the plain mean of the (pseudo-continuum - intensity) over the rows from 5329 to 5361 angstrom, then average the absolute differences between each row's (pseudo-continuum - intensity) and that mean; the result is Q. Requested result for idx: 0.81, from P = 0.49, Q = 0.81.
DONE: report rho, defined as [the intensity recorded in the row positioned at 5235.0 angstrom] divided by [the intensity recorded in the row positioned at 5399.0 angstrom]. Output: 0.93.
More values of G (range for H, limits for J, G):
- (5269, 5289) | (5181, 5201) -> 7.01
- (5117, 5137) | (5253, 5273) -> 6.87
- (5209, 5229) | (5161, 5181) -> 5.95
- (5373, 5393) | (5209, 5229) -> 6.46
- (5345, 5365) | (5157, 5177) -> 5.38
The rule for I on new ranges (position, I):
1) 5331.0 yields 73.2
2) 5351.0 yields 74.0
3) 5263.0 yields 70.4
